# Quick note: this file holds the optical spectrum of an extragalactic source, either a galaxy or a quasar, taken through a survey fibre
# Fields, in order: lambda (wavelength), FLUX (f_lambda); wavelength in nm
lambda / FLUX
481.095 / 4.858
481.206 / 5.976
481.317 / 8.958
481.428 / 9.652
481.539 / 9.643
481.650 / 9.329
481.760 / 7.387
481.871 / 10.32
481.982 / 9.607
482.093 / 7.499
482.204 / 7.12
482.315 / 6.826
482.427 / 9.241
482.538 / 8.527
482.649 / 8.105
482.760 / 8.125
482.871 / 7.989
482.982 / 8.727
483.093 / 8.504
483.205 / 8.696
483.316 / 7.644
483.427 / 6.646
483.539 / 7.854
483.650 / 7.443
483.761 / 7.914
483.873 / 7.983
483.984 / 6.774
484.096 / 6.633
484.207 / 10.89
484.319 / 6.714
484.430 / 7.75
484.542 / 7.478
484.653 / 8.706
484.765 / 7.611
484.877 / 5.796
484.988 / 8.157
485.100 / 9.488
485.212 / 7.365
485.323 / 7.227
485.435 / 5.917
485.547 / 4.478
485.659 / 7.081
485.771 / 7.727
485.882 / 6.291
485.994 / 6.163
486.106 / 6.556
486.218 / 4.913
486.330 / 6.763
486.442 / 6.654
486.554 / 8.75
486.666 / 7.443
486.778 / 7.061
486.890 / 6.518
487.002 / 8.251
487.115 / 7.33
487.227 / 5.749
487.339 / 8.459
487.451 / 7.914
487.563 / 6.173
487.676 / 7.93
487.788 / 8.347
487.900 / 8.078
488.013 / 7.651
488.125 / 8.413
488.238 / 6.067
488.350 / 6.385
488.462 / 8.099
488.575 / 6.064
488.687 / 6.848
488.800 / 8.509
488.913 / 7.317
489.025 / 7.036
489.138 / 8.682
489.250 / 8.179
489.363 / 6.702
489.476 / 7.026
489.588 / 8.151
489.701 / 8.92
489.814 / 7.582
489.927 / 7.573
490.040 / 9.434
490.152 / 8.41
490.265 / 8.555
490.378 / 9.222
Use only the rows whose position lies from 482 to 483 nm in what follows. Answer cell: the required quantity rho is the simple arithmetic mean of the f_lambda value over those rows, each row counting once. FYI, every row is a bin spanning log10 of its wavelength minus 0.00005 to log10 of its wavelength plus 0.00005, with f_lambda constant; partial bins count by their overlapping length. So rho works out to 8.0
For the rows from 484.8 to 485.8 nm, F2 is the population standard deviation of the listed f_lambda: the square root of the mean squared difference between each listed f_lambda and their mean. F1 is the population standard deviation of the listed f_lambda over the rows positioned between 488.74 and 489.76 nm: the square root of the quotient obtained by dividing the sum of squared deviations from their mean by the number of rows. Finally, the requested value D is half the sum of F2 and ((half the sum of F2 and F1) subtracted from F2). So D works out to 0.8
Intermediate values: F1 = 0.78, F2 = 1.38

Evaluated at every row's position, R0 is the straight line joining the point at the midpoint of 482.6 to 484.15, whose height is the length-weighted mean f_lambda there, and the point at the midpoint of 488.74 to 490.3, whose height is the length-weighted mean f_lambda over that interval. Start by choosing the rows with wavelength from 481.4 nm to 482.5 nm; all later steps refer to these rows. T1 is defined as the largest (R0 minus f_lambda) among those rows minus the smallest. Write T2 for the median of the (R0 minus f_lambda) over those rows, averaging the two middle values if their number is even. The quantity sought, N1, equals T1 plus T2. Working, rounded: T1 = 3.5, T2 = -1.5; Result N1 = 2.0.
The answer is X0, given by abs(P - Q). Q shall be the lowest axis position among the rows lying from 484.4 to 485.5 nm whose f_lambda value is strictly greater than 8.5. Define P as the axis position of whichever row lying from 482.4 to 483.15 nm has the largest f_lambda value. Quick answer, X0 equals 2.23 nm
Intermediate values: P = 482.427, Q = 484.653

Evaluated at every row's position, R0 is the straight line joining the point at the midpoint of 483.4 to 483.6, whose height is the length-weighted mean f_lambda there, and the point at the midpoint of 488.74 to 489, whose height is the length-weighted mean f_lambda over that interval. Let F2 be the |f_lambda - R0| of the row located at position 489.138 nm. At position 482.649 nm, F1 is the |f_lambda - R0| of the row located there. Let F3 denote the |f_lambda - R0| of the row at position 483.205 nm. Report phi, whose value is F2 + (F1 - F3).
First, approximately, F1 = 0.8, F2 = 0.9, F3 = 1.39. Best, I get 0.3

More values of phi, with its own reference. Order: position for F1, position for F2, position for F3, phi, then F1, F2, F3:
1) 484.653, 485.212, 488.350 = 0.0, 1.3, 0.1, 1.36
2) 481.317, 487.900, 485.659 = 1.8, 1.8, 0.4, 0.43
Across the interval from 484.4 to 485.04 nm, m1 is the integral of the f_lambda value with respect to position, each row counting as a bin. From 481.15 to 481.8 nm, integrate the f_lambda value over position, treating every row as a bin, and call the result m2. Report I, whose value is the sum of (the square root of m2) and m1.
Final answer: 7.2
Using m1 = 4.85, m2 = 5.5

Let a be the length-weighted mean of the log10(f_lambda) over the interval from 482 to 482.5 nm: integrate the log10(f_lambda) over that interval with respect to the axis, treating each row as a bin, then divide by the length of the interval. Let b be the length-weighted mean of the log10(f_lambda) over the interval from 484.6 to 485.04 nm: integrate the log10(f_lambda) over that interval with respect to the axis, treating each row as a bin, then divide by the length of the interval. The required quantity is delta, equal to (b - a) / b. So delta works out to -0.019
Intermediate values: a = 0.890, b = 0.87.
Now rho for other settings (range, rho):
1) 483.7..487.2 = 7.2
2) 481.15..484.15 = 8.1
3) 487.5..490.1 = 7.6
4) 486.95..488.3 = 7.5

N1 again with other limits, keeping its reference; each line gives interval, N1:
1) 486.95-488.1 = 2.7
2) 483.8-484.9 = 5.4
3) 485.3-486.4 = 4.7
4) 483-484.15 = 2.1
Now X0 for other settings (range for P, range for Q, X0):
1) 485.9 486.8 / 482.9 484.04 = 3.57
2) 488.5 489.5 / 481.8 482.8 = 7.27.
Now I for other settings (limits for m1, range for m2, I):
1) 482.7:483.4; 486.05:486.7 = 7.9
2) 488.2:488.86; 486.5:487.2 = 6.9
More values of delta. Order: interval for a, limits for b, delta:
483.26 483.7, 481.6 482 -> 0.093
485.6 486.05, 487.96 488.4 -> 0.022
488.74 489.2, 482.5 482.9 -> 0.021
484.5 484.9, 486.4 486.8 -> 0.004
